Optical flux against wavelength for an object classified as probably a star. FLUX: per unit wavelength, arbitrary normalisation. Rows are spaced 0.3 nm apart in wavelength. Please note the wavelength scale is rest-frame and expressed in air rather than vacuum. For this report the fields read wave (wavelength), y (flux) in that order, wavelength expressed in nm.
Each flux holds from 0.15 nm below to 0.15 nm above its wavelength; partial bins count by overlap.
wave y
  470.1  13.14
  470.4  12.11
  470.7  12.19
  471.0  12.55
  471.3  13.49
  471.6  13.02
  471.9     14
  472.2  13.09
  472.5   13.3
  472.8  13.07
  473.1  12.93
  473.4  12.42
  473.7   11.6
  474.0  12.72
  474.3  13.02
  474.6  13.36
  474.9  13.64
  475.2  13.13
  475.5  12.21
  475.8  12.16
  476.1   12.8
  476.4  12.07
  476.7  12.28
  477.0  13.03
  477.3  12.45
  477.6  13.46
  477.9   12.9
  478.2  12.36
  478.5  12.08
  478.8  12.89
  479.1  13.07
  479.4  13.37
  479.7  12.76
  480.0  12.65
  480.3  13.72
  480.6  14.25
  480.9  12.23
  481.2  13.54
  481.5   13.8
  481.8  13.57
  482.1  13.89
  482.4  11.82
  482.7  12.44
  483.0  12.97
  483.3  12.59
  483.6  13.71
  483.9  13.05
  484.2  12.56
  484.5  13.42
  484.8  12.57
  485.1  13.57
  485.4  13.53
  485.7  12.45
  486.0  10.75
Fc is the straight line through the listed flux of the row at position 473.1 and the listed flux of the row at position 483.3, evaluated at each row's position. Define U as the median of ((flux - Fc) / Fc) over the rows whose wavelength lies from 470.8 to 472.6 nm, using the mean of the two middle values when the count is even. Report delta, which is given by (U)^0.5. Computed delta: 0.14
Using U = 0.019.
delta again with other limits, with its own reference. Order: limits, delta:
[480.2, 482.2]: 0.28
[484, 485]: 0.05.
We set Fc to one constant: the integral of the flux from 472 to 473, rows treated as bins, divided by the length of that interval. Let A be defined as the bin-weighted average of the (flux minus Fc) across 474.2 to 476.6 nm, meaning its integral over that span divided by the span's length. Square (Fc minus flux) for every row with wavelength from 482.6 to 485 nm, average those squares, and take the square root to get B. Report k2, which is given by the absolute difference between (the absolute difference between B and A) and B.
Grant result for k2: 0.40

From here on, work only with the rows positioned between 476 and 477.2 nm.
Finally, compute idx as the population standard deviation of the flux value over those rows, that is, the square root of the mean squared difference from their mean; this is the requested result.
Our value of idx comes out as 0.39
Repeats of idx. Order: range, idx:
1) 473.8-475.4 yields 0.31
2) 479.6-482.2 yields 0.63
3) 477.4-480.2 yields 0.42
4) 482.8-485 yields 0.42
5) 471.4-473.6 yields 0.44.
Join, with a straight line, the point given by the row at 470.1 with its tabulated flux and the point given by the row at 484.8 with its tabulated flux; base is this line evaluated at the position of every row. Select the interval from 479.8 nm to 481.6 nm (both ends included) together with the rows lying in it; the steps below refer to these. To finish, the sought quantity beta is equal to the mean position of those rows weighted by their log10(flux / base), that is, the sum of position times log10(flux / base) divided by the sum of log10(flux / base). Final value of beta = 480.89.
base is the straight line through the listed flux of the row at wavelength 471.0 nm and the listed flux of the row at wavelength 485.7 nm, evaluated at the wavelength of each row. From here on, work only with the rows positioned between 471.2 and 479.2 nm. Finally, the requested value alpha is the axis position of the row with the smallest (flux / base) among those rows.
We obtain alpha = 473.7 nm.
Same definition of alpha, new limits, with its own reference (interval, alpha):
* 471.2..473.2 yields 473.1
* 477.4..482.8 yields 482.4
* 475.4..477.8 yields 476.4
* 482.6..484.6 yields 482.7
